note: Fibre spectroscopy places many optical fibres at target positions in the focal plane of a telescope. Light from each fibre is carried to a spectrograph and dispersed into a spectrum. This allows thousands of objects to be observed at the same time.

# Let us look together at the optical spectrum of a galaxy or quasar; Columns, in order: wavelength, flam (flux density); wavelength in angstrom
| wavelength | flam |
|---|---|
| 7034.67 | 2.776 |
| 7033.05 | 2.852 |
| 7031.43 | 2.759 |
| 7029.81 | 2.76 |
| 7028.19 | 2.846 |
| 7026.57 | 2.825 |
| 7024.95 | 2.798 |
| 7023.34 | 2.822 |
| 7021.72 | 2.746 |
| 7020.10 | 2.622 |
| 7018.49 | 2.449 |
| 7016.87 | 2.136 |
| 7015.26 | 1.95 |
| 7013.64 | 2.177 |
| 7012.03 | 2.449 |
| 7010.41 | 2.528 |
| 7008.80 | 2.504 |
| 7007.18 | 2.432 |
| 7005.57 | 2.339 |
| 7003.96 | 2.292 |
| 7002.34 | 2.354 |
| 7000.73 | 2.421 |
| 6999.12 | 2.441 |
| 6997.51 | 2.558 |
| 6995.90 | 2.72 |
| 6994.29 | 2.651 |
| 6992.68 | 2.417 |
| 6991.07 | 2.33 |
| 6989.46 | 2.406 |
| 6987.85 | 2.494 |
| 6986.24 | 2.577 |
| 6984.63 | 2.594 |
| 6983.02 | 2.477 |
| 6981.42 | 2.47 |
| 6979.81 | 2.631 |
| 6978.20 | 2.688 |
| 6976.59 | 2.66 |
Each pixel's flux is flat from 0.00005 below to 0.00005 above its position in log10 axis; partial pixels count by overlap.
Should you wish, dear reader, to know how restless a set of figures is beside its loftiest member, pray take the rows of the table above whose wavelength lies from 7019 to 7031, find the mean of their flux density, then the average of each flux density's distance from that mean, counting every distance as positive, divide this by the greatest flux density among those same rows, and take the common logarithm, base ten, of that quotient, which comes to -1.71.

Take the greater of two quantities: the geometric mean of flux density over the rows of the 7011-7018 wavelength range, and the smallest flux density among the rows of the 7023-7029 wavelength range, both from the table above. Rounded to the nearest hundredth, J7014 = 2.80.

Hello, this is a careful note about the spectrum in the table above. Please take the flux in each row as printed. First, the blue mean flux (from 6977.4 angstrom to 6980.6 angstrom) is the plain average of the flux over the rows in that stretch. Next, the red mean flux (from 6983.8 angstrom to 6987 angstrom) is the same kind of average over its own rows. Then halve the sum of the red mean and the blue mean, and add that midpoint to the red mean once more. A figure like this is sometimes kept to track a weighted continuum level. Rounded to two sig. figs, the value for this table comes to 5.2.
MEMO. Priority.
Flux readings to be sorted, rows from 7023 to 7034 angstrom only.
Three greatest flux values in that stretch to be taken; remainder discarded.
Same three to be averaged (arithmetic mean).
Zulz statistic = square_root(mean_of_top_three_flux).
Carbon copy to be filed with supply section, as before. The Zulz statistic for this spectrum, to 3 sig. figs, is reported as 1.69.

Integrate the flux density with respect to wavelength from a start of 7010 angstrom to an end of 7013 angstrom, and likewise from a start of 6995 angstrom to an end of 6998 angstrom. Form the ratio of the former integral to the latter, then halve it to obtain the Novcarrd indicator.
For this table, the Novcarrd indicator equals 0.47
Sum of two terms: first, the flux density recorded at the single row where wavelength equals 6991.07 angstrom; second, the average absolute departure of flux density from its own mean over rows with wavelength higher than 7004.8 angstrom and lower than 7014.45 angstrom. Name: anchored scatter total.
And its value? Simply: 2.43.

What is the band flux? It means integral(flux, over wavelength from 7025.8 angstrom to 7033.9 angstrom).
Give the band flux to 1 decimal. 22.7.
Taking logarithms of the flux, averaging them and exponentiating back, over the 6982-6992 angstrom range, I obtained 2.48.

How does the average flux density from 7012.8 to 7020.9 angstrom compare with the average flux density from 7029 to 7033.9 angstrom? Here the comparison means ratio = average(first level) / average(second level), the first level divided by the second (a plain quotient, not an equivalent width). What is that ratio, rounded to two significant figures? 0.81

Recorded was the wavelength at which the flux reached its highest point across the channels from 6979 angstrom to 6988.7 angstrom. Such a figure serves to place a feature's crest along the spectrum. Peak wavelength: 6979.81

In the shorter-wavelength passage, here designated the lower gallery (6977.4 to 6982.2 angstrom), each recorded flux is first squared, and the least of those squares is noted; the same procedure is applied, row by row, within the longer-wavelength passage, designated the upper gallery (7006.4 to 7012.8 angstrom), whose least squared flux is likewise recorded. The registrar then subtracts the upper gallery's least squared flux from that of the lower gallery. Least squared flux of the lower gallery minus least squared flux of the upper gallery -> 0.2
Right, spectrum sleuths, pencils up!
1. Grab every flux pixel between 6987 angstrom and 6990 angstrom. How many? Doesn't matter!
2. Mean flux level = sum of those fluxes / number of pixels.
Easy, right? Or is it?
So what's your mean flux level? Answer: 2.45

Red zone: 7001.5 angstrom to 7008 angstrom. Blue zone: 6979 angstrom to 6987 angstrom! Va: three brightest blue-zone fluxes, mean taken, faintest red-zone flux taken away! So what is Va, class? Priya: 0.31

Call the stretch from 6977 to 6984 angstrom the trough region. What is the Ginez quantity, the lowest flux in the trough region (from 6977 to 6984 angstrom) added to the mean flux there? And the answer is 5.04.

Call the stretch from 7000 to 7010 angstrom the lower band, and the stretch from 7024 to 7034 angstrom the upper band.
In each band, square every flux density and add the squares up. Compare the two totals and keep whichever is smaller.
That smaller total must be 34.3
